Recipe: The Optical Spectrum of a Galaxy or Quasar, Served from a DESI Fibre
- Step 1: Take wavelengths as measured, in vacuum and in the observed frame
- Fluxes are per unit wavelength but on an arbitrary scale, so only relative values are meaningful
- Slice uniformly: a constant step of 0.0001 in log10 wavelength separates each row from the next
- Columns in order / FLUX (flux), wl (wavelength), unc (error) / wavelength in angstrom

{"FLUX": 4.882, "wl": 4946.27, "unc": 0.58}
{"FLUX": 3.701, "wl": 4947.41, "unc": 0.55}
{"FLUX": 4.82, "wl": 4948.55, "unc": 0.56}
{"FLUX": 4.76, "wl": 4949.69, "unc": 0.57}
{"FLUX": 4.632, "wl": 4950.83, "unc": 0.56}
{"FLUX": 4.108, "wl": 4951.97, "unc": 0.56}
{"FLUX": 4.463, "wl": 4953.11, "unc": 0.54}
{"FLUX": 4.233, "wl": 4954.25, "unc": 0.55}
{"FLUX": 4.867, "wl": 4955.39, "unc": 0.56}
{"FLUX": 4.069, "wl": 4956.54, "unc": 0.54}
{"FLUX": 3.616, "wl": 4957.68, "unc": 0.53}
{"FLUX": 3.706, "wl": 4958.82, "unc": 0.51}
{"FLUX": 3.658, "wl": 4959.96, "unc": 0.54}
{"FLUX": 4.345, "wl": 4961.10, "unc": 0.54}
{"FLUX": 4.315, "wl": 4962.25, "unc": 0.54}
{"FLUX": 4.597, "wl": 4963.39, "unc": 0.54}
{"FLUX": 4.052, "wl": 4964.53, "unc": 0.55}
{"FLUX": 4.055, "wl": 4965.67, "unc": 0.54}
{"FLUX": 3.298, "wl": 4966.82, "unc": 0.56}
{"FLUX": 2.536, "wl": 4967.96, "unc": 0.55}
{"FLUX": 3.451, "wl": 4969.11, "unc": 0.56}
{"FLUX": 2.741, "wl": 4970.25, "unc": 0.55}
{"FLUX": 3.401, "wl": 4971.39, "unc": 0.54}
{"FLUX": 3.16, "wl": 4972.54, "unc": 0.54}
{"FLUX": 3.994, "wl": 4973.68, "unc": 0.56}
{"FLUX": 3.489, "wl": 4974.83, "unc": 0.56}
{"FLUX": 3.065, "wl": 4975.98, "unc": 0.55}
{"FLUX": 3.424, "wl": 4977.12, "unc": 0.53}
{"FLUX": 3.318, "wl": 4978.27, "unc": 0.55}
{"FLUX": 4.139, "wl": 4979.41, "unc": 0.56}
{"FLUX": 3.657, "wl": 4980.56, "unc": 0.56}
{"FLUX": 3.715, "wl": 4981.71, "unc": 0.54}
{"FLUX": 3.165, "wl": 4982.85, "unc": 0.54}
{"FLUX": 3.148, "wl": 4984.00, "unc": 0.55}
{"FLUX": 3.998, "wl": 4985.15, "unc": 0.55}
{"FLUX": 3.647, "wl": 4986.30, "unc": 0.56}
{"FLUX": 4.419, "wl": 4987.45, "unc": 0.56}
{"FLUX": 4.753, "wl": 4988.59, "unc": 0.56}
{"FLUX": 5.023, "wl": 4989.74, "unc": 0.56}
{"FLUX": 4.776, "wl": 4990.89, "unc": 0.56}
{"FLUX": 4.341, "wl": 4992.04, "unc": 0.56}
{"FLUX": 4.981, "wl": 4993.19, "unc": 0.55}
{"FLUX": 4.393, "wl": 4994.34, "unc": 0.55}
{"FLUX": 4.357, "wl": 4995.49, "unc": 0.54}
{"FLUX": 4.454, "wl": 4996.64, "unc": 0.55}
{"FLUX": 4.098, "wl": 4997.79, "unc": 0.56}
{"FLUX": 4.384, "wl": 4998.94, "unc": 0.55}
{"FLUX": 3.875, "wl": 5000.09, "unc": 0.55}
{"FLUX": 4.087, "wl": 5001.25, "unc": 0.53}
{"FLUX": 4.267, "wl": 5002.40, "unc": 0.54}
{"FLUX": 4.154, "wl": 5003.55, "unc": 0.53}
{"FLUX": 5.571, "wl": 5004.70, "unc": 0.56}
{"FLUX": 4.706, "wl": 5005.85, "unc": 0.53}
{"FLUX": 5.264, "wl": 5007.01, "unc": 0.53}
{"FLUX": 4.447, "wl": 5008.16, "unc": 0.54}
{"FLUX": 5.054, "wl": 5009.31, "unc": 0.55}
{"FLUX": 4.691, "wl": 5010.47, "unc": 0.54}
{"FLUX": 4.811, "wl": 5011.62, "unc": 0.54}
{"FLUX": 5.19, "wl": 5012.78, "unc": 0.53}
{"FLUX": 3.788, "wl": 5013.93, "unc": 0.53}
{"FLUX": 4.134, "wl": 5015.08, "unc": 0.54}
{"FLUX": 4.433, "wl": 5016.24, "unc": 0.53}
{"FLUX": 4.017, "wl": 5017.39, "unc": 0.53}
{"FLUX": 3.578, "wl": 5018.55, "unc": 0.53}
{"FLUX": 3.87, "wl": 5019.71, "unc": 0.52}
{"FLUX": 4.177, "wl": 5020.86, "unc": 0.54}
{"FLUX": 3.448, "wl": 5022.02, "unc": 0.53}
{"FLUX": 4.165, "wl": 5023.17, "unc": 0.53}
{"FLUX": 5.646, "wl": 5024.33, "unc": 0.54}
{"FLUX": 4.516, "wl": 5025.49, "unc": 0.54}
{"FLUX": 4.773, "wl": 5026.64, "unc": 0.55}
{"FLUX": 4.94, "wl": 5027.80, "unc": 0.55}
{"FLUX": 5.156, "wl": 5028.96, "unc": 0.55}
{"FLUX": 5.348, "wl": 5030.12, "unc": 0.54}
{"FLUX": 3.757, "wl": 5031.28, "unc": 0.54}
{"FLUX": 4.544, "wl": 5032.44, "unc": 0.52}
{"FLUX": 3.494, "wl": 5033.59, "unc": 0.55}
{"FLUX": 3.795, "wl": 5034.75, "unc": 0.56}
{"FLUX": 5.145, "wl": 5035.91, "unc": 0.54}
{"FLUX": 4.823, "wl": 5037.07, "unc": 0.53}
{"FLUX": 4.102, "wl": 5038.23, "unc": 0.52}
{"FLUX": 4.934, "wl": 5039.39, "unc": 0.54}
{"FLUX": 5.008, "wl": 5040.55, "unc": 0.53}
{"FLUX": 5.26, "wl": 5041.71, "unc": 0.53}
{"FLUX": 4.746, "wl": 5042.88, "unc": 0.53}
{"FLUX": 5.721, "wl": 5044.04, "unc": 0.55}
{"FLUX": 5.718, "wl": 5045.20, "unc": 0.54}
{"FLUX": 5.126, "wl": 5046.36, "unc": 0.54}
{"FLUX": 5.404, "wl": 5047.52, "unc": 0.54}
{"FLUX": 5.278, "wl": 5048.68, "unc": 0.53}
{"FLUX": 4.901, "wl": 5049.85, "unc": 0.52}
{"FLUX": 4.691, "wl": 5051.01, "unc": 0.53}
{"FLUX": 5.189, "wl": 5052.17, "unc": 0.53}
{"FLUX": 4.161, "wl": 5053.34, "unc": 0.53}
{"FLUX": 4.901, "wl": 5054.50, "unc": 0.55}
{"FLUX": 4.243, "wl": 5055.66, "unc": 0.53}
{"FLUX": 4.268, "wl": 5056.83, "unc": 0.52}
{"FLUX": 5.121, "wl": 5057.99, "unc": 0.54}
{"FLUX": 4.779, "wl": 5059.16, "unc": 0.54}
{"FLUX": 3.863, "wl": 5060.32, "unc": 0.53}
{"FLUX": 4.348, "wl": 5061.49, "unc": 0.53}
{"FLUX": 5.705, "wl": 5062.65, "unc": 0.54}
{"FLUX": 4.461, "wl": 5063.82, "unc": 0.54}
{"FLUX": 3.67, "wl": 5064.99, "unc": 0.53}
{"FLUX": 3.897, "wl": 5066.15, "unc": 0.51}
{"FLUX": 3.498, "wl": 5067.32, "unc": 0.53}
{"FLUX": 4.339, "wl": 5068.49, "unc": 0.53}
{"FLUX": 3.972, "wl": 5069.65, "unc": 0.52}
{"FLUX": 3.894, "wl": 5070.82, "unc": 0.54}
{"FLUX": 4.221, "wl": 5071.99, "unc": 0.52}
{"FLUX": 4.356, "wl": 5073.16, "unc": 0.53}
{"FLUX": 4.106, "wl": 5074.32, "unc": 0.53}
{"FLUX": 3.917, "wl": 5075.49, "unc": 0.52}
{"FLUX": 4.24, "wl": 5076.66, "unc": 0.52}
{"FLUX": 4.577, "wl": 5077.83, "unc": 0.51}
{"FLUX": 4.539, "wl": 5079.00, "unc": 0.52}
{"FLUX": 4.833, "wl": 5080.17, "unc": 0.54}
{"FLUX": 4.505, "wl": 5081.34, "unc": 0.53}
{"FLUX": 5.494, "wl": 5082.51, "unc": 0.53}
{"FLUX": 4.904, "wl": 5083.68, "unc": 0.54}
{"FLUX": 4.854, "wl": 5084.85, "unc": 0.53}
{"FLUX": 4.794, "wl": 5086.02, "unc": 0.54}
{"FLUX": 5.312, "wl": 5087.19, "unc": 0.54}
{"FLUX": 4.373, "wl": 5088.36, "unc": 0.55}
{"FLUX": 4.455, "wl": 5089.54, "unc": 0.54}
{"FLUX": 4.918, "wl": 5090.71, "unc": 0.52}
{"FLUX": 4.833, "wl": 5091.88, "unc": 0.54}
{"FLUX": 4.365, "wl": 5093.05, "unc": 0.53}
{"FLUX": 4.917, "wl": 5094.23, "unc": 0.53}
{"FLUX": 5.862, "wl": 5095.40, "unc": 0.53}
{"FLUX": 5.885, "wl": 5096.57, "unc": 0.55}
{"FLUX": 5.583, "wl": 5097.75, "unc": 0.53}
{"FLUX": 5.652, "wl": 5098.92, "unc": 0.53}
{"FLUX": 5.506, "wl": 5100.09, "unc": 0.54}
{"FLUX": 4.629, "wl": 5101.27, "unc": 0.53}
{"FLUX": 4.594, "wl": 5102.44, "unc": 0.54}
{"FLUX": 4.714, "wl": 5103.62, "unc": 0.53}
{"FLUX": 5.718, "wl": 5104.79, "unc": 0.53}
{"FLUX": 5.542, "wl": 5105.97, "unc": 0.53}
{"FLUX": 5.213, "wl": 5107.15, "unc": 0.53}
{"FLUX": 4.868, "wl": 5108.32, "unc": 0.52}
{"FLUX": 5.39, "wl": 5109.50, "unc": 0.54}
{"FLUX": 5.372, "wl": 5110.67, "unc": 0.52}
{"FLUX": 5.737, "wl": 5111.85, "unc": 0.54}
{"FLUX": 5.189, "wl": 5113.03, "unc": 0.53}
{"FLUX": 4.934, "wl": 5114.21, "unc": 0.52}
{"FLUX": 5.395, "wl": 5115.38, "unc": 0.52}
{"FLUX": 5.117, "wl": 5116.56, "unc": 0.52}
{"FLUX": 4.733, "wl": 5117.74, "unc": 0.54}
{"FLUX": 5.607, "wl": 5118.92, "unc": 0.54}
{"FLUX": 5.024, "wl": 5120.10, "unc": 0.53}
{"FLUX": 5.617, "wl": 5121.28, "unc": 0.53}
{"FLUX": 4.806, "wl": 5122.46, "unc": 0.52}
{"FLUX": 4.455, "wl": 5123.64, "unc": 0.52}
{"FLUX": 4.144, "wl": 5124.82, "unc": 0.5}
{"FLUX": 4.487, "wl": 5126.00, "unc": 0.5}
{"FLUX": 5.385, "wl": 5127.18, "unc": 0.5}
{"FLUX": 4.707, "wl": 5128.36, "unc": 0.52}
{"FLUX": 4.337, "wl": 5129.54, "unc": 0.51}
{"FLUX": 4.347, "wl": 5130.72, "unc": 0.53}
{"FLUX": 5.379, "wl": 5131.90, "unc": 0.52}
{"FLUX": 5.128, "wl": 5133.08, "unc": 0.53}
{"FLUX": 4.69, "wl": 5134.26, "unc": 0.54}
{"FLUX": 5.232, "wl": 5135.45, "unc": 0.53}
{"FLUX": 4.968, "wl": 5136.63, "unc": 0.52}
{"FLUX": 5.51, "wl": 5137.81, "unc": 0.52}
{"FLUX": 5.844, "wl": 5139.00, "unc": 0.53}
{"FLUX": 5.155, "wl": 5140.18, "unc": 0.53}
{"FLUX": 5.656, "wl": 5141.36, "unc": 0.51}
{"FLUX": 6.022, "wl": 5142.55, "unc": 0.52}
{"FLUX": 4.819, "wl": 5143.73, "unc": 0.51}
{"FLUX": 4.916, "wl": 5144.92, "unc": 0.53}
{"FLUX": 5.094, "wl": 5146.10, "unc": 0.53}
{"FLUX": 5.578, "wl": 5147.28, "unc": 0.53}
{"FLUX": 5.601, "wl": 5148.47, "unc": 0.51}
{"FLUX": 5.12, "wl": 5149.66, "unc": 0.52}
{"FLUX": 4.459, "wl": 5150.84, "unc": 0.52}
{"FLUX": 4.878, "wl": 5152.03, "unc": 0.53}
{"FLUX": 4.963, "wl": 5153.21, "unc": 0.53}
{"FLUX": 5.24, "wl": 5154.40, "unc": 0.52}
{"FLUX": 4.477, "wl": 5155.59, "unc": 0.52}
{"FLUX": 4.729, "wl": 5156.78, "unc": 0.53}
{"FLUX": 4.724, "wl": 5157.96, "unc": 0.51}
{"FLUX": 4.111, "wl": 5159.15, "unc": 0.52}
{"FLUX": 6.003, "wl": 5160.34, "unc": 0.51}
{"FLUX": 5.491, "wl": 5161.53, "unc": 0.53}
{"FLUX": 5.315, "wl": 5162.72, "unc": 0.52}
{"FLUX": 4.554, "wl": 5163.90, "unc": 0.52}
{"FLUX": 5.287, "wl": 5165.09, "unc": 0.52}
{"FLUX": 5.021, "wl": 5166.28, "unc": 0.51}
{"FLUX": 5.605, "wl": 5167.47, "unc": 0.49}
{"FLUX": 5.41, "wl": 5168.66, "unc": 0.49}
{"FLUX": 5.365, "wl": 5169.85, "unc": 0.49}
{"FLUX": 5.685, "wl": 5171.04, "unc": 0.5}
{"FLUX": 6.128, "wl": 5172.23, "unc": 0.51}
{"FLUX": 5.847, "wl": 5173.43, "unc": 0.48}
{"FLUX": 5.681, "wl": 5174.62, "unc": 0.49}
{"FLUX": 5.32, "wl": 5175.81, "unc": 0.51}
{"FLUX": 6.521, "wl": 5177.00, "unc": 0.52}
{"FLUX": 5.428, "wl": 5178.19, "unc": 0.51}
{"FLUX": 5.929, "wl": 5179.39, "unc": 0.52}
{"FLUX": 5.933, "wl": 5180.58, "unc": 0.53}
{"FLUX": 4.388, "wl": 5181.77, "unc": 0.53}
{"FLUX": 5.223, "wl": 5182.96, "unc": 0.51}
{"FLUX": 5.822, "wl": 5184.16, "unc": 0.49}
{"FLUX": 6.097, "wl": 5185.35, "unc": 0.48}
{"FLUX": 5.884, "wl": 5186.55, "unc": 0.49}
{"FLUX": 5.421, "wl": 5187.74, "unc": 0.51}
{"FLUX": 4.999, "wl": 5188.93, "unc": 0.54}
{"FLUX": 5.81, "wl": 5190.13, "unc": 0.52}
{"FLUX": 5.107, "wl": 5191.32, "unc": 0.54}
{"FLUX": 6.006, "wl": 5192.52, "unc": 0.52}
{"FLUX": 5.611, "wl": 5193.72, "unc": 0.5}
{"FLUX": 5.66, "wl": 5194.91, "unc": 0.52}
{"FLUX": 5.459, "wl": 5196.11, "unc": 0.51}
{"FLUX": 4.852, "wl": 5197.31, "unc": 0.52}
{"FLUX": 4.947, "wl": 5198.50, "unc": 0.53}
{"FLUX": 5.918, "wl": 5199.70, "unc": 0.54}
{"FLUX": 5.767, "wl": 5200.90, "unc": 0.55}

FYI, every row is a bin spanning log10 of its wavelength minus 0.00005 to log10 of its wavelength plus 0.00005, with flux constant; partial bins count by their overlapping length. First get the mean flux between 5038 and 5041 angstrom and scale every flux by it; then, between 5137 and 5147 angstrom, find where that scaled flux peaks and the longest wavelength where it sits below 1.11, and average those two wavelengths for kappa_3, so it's 5144.3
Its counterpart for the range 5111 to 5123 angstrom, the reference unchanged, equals 5117.2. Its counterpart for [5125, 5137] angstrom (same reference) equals 5131.9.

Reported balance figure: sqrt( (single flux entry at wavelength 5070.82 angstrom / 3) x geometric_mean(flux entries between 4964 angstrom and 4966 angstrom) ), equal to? 2.29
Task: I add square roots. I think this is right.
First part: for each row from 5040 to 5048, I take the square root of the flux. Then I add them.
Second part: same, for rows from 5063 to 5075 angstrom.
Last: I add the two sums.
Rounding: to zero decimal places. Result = 36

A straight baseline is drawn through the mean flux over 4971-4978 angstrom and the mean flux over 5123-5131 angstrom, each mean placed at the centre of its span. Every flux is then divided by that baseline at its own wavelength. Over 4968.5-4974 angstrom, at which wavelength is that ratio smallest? 4970.25 angstrom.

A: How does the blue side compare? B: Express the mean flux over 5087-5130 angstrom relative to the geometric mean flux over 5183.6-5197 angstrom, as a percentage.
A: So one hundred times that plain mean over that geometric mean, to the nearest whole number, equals 90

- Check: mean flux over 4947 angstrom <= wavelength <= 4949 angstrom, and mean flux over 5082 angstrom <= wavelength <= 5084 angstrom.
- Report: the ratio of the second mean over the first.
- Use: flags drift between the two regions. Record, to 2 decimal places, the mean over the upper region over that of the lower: 1.22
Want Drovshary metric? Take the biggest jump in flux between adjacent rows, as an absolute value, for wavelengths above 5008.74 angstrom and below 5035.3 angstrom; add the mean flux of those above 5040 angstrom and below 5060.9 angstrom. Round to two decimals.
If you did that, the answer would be 6.50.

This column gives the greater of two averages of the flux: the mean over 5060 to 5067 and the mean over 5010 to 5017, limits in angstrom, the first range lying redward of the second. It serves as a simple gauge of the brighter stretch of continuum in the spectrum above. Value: 4.5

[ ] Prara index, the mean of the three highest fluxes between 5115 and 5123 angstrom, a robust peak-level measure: 5.5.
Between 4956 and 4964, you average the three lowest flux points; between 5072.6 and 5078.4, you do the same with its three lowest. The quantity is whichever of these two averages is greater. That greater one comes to 4.1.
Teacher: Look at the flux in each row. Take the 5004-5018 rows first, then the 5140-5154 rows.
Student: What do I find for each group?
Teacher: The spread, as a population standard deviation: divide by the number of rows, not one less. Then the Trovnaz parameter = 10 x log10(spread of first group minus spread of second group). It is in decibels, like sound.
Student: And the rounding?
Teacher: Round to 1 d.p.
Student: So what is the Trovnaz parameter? -10.3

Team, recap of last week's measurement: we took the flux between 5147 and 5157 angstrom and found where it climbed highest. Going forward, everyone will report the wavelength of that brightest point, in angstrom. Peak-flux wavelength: 5148.47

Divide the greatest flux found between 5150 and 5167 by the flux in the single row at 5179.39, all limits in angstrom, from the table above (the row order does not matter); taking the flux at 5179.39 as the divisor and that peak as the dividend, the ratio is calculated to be 1.01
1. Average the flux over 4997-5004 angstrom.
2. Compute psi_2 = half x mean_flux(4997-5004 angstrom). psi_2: 2.1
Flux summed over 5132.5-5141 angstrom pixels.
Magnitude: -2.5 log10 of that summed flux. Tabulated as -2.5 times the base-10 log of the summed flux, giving -3.91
